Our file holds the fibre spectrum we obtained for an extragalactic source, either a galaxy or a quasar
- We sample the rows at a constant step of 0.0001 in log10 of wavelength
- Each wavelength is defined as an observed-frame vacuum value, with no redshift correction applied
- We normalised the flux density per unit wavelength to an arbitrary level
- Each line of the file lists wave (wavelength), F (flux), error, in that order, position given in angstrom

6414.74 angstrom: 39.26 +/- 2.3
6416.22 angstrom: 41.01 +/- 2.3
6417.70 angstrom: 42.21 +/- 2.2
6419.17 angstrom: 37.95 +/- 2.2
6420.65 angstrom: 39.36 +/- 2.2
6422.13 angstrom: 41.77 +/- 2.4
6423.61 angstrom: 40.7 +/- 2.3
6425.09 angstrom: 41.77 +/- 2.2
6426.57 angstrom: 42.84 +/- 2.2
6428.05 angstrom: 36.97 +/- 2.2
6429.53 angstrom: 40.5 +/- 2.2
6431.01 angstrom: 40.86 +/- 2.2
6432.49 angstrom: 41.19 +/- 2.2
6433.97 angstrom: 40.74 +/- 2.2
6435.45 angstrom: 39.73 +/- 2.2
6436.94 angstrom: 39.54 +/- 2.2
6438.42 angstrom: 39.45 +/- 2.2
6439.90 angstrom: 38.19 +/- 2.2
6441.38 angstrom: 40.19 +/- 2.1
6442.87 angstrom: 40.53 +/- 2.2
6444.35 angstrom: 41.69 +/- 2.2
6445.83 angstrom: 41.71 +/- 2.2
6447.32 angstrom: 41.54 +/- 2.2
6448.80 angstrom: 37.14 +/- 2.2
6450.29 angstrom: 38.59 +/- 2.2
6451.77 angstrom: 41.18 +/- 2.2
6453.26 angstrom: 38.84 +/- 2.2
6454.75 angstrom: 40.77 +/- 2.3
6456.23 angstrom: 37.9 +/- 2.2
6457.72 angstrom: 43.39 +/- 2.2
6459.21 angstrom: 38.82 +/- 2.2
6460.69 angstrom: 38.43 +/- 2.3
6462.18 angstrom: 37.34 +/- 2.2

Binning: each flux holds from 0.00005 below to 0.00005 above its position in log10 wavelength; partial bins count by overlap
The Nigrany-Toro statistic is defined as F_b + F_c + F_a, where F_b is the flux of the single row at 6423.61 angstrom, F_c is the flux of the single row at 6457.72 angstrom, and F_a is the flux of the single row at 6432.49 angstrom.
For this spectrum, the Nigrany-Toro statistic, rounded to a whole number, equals 125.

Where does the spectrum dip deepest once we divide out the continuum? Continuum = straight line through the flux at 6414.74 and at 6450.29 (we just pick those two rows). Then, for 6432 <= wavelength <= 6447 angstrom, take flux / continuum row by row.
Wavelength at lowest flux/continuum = 6439.90 angstrom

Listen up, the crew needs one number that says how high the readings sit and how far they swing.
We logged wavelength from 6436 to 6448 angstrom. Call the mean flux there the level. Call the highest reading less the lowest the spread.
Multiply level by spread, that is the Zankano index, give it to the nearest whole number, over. 142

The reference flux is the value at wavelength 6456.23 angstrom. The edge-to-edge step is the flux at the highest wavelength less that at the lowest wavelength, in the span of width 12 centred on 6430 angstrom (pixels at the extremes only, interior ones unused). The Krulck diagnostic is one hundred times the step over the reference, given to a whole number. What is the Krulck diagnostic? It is -5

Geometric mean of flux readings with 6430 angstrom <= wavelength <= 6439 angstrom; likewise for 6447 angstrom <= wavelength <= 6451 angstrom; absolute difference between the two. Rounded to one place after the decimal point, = 1.2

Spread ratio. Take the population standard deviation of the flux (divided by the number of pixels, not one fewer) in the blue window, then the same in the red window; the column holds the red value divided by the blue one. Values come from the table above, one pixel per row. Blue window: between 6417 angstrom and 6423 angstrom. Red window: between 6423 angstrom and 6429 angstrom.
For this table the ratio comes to 1.3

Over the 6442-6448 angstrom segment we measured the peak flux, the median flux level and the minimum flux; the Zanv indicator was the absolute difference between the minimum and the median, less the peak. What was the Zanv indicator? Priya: -40.6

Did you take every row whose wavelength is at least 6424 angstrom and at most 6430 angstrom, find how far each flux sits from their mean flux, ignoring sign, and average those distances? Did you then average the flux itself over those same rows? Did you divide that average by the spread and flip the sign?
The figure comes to -23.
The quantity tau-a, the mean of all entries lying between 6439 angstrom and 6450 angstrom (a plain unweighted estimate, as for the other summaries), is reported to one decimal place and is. 40.1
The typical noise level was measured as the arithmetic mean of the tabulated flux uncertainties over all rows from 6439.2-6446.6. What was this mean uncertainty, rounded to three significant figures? 2.18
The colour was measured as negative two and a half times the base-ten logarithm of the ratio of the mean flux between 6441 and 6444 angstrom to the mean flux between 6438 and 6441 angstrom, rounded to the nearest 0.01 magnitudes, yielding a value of -0.04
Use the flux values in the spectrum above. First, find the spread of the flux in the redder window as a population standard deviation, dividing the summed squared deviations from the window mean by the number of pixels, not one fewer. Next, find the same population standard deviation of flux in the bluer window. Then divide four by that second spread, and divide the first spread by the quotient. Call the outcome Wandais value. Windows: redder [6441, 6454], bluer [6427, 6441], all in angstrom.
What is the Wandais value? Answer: 0.50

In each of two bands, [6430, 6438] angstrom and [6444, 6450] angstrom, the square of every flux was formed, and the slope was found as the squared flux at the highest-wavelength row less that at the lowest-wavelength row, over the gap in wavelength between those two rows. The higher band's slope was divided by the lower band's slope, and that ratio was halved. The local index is 2.3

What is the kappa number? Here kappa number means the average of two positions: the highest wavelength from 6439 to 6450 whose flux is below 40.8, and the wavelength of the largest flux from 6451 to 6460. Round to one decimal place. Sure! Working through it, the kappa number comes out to 6453.3 angstrom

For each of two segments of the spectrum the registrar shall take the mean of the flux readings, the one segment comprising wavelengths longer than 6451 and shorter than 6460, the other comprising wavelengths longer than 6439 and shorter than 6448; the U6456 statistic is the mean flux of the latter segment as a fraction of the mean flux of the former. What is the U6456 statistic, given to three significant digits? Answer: 1.01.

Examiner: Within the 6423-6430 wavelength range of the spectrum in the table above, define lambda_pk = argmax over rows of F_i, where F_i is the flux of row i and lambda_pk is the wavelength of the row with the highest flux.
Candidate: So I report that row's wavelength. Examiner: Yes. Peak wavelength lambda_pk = 6426.57 angstrom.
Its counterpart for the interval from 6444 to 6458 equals 6457.72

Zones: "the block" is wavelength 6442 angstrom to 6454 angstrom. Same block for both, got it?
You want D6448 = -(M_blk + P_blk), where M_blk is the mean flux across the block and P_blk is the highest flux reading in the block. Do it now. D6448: -81.9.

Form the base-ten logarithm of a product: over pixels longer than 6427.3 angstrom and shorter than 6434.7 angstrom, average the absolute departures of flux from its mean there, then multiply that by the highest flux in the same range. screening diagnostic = 1.71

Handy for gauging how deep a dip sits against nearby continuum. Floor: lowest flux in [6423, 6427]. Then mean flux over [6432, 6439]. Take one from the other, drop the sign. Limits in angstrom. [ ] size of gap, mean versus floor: 0.6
